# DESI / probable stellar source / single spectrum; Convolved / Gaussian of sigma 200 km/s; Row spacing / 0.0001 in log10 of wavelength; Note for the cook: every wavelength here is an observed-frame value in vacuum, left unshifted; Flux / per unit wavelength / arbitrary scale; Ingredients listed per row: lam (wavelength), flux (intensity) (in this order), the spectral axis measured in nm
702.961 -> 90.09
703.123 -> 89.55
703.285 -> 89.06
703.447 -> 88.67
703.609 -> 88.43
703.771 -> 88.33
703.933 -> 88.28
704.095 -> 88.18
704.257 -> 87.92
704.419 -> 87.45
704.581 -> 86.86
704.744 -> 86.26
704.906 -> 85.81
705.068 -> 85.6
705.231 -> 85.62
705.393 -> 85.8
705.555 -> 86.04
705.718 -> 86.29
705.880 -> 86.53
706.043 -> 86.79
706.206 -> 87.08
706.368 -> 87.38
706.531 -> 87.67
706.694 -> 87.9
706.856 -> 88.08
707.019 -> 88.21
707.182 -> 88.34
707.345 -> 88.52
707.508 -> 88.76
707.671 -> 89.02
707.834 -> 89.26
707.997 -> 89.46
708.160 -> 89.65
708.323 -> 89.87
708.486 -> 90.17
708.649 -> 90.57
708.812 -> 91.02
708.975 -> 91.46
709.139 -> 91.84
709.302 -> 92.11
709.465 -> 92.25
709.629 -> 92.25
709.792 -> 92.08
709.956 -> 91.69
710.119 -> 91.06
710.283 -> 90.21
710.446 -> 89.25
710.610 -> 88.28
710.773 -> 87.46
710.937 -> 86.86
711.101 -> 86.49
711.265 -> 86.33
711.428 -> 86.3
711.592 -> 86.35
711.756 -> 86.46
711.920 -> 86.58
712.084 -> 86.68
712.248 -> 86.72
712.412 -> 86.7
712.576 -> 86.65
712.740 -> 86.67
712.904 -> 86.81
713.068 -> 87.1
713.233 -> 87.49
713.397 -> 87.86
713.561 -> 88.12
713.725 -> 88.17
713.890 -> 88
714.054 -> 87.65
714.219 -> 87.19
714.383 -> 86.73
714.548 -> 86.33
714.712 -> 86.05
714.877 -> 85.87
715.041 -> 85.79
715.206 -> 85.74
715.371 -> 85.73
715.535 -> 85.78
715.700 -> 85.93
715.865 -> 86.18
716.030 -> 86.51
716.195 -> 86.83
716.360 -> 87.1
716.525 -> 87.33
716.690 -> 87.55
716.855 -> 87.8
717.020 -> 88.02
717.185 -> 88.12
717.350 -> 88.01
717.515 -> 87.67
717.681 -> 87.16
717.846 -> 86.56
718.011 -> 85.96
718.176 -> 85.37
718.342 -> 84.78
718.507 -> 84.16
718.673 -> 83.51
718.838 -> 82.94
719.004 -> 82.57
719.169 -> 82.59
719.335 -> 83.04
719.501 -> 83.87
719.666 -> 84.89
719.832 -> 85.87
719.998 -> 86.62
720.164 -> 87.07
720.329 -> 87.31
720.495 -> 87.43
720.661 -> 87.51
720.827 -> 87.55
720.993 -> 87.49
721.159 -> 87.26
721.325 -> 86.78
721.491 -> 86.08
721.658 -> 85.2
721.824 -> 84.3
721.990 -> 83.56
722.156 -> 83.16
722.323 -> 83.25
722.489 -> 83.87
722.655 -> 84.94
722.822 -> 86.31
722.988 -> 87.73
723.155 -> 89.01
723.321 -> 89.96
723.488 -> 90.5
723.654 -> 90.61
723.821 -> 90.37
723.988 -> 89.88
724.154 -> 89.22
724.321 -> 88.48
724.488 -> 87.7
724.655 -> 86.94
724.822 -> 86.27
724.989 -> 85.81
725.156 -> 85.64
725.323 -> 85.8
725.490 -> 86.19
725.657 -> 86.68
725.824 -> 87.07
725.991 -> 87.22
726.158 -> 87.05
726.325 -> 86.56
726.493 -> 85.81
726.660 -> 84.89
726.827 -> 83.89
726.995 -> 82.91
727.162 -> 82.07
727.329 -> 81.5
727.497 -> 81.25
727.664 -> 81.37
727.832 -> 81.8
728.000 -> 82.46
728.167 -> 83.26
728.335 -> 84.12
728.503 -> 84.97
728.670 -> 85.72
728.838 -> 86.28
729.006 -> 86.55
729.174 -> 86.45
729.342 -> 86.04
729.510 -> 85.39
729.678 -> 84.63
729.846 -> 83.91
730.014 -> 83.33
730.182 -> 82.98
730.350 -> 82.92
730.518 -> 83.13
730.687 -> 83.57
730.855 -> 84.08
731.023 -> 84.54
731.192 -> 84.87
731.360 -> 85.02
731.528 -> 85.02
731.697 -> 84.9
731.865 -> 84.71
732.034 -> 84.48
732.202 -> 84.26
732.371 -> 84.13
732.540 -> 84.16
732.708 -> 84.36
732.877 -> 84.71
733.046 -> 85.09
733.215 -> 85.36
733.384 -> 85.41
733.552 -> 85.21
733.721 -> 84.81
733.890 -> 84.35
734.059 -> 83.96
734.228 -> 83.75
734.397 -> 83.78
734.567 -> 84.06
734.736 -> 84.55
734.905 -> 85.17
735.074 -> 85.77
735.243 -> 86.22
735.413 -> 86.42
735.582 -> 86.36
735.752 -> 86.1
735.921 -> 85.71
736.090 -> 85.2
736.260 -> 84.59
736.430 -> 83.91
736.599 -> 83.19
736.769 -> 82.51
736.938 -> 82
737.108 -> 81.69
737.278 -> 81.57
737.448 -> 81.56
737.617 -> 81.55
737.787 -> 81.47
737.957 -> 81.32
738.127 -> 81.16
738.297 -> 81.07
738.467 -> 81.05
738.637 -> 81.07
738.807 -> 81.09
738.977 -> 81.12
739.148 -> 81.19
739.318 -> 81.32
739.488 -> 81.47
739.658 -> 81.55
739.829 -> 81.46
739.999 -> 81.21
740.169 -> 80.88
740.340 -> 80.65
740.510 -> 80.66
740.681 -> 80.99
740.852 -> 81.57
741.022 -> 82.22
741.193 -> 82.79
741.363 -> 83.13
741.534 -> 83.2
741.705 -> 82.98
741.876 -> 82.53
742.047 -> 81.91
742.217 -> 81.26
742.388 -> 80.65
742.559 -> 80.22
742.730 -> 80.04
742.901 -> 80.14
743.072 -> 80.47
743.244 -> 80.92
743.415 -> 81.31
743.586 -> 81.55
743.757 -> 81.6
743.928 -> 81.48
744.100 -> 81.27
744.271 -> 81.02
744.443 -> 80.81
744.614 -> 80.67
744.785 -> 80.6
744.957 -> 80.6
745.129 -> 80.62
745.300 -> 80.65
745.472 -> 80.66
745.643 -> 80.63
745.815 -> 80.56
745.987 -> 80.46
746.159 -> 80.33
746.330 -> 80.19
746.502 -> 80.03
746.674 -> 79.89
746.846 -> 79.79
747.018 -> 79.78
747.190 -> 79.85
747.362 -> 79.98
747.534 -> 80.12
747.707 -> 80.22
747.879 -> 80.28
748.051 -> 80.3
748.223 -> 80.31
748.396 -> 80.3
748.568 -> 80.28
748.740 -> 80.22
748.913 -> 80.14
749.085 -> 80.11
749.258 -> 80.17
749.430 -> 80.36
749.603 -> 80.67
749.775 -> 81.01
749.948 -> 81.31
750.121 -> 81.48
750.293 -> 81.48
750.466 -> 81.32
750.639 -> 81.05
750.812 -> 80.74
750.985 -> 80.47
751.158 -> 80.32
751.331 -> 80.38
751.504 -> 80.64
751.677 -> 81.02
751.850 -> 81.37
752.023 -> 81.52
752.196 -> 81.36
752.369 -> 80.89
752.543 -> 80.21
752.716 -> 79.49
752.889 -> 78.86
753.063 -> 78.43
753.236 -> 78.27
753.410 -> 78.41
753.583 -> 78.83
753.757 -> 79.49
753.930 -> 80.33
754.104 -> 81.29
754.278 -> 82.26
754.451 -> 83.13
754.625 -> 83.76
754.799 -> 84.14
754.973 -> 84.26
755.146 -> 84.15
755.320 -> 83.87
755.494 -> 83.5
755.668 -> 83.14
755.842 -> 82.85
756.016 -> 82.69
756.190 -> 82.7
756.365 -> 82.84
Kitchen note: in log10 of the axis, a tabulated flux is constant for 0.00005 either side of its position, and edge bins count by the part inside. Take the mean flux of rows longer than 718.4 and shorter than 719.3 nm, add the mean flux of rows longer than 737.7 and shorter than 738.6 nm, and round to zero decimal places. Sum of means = 164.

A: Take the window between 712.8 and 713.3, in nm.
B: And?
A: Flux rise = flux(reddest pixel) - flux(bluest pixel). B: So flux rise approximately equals 0.7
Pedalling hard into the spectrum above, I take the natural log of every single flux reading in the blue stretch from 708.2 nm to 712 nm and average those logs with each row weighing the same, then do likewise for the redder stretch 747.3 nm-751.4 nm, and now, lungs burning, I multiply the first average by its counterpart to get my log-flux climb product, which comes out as 19.7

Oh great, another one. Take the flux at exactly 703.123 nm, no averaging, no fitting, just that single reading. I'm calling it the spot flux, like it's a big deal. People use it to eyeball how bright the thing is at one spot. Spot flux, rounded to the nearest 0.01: 89.55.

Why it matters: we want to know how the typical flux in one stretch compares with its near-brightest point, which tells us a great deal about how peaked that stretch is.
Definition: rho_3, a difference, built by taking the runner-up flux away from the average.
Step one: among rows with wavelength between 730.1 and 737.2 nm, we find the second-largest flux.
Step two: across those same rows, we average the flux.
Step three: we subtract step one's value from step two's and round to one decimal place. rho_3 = -1.9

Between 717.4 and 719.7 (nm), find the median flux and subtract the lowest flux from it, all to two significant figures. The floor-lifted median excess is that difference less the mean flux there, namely -83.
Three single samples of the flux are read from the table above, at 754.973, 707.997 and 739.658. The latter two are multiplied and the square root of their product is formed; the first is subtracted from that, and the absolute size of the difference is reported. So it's 1.2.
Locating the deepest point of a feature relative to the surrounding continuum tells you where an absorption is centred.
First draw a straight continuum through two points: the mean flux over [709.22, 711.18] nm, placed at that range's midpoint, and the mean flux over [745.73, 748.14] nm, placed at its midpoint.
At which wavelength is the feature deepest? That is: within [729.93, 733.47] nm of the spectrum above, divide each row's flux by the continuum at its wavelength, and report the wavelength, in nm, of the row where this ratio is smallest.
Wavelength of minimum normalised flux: 730.350 nm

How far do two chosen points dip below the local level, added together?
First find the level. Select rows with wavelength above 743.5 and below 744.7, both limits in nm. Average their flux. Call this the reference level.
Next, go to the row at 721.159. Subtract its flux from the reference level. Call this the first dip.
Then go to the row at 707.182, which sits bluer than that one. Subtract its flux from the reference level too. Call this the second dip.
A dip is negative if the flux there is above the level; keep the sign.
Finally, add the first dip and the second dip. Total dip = -13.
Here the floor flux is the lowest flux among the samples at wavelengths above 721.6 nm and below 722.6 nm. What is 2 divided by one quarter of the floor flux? 0.096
